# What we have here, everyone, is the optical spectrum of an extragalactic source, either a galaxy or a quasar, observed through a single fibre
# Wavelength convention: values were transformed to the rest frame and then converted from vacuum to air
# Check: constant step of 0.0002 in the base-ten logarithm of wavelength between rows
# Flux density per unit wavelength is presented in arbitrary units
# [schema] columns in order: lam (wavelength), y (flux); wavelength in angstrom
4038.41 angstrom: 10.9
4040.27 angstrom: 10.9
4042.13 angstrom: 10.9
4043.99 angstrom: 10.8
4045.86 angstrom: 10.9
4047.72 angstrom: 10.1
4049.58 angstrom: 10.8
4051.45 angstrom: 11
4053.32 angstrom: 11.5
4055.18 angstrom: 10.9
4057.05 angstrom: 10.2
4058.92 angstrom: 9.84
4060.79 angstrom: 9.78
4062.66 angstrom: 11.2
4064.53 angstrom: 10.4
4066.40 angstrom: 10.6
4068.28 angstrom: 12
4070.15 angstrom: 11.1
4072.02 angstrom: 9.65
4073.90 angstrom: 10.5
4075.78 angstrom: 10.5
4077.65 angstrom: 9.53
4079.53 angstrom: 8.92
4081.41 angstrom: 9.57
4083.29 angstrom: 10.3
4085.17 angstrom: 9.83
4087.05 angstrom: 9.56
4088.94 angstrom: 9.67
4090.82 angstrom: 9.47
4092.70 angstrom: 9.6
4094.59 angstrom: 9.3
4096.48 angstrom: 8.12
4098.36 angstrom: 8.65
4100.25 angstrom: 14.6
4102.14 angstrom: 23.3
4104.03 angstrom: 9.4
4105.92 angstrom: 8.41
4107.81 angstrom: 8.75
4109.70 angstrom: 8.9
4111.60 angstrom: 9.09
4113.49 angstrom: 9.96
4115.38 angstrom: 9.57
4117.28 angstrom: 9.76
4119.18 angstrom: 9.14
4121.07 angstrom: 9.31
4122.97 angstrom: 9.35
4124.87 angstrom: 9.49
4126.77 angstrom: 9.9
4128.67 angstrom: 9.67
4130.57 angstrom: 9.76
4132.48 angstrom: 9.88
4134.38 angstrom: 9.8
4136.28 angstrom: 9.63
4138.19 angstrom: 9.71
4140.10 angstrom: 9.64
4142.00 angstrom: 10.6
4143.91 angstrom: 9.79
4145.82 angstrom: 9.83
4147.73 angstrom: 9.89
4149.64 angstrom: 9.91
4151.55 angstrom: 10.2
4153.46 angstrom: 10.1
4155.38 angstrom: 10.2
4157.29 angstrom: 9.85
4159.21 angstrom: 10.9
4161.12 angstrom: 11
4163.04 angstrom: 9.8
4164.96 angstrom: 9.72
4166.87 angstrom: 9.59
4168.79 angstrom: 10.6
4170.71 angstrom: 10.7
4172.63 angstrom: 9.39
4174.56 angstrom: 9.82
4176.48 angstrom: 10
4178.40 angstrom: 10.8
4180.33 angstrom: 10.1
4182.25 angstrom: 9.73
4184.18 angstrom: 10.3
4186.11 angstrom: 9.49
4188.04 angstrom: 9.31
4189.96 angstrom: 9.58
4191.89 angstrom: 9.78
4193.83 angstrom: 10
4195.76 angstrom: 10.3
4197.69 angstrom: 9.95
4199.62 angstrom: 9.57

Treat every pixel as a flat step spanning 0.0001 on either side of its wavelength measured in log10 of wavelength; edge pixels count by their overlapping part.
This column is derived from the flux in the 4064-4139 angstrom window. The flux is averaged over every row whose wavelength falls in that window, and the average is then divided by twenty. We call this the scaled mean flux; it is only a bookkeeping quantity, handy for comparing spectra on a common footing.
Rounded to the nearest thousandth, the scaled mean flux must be 0.506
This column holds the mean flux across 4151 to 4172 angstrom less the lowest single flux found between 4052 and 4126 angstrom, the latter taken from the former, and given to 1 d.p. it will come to 2.1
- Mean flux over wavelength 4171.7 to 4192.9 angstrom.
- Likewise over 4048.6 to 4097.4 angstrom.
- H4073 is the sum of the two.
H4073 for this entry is 19.99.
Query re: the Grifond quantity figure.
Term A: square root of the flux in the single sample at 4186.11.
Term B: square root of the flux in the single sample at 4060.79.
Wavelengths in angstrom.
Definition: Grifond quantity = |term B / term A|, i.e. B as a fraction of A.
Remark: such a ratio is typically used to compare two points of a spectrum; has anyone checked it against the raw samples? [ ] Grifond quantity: 1.02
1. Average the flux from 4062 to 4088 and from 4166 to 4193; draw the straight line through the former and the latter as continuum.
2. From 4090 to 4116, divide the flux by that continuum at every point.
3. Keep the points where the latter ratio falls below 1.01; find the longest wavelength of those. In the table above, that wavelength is 4115.38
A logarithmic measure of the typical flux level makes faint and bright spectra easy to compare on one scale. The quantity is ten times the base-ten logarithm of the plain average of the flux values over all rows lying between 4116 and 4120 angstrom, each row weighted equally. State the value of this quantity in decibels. 9.8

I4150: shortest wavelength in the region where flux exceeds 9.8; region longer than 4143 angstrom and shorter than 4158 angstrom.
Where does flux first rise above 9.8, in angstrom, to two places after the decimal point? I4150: 4145.82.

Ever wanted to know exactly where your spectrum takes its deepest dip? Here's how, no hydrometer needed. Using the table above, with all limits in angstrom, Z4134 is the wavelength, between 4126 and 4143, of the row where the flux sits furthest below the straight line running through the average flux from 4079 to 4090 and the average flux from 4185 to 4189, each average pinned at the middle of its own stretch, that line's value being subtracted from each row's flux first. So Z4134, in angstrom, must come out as 4136.28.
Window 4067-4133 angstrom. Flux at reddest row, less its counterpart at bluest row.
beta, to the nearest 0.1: -2.1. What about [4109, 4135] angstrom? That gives 0.9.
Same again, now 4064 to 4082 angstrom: -0.8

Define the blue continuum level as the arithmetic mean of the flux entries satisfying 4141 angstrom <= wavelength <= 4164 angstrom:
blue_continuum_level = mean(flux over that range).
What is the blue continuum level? 10.2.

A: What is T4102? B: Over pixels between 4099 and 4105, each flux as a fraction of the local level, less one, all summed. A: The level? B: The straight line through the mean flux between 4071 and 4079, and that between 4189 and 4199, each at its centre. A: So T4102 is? 1.7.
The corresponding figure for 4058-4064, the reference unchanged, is 0.1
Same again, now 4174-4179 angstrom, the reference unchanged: 0.1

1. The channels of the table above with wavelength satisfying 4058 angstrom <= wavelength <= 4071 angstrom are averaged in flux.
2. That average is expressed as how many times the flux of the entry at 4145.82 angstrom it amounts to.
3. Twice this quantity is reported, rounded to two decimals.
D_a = 2.18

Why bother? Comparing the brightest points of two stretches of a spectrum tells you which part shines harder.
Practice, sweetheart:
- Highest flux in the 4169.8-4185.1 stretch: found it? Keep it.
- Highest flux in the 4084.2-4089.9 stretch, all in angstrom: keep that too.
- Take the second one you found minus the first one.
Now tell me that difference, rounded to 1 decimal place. -1.0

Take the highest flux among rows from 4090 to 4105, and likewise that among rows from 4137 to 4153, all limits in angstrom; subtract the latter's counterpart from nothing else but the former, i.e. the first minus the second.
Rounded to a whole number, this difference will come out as 13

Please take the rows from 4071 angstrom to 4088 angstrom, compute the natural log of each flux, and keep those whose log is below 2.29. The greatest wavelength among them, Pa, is 4087.05 angstrom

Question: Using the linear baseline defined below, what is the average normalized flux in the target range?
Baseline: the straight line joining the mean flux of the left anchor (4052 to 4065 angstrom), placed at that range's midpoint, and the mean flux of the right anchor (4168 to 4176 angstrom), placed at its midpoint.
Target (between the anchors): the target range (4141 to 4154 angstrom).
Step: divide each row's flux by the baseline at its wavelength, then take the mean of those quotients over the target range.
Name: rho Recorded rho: 0.98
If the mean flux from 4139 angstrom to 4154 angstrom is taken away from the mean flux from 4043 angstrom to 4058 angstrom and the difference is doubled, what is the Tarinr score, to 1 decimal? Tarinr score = 1.6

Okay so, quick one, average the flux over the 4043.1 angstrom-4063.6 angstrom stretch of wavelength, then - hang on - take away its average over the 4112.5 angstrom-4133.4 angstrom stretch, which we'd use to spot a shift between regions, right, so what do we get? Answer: 1.0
